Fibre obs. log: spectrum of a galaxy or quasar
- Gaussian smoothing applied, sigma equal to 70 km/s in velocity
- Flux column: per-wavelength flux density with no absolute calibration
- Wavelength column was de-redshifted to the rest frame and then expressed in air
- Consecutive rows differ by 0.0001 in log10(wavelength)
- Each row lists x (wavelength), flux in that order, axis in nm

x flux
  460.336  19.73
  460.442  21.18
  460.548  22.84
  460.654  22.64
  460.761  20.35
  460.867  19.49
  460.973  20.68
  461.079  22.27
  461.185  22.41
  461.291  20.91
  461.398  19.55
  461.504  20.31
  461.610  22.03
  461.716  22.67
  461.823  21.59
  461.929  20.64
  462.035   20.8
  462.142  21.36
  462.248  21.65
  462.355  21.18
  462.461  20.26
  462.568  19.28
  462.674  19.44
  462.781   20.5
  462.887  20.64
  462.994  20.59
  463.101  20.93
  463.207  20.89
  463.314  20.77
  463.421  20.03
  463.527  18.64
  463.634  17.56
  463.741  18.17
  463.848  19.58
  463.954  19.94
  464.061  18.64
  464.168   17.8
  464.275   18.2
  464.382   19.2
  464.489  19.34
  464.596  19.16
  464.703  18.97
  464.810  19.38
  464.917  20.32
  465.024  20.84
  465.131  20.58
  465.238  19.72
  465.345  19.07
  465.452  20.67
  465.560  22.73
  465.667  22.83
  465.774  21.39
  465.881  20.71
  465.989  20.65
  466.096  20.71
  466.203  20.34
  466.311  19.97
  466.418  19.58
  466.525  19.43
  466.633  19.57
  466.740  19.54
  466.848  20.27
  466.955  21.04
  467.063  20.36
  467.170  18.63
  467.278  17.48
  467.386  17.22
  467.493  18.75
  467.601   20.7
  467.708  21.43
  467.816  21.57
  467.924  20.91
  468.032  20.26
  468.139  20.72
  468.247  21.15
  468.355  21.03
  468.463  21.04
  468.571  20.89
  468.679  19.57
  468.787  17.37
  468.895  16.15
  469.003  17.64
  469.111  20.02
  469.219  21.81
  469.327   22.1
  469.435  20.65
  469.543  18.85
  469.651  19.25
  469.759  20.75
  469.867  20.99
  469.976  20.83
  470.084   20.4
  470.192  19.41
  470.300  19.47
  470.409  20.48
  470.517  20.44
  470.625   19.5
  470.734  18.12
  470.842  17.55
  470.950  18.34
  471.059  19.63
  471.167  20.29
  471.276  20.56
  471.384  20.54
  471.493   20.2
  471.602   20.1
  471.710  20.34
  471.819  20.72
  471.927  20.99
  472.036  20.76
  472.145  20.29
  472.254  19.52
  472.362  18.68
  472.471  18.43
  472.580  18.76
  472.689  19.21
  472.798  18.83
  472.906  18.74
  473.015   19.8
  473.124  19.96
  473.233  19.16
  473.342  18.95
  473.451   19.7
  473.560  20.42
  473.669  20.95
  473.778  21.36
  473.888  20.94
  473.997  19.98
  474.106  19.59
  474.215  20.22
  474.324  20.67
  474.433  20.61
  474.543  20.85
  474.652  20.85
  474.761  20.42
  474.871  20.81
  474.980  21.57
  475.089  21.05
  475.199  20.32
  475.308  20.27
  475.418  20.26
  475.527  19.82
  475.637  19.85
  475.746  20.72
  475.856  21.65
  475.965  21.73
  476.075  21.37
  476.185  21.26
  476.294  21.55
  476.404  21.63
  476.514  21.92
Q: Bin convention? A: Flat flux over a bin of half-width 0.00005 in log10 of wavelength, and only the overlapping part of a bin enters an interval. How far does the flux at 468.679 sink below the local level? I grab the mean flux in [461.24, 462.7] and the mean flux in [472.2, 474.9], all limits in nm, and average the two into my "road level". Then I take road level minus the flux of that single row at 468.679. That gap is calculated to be 0.8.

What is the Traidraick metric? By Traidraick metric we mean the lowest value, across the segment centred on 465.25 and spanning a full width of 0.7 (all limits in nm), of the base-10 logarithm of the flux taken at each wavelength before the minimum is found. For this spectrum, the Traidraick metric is 1.28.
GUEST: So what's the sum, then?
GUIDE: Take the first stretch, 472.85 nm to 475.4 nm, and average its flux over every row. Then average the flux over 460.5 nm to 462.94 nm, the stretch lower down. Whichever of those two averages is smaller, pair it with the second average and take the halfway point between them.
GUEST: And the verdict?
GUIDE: 20.7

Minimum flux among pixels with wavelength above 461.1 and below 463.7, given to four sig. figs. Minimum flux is 17.56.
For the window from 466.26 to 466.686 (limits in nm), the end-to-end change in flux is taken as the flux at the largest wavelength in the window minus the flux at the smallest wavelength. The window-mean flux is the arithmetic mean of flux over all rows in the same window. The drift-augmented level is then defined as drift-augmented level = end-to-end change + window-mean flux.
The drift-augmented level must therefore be 19.2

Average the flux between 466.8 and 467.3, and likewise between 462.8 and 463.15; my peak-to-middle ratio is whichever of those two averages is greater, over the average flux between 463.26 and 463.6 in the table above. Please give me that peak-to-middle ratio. 1.05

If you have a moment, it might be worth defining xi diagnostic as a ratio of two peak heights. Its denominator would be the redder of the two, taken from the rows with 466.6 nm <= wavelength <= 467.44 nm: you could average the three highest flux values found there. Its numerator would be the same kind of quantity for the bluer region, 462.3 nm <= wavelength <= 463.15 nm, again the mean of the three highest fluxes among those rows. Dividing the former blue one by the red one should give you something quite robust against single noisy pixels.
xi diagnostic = 1.02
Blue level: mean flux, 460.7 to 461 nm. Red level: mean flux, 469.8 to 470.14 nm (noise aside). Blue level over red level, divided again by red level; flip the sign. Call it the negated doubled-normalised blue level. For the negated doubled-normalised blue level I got -0.0469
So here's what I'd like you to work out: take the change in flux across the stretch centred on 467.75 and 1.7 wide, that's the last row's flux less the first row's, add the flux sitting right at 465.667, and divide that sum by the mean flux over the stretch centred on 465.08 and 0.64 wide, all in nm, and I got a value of 1.13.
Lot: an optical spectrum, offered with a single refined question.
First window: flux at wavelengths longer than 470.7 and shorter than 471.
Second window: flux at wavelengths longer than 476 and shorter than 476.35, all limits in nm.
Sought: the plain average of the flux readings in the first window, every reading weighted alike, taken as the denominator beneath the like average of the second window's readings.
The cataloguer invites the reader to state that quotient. 1.19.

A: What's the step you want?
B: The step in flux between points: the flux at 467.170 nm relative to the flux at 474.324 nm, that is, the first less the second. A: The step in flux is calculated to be -2.0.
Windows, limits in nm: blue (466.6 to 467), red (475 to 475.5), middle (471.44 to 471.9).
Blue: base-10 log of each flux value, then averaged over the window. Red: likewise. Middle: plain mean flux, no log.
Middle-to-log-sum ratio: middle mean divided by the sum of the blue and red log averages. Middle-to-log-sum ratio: 7.8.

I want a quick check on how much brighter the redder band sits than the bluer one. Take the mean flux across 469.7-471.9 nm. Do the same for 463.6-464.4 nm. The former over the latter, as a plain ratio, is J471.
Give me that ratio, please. 1.07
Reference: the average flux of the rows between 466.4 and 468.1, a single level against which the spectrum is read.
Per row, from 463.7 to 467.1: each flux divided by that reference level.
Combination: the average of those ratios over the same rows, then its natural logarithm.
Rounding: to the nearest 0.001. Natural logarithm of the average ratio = 0.008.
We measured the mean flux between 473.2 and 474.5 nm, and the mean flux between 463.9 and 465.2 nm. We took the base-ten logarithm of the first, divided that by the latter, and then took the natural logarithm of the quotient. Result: -2.70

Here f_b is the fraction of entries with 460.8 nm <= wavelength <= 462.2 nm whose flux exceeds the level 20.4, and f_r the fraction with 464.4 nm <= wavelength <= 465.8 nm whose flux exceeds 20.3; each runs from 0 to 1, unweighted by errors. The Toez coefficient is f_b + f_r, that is 1.3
